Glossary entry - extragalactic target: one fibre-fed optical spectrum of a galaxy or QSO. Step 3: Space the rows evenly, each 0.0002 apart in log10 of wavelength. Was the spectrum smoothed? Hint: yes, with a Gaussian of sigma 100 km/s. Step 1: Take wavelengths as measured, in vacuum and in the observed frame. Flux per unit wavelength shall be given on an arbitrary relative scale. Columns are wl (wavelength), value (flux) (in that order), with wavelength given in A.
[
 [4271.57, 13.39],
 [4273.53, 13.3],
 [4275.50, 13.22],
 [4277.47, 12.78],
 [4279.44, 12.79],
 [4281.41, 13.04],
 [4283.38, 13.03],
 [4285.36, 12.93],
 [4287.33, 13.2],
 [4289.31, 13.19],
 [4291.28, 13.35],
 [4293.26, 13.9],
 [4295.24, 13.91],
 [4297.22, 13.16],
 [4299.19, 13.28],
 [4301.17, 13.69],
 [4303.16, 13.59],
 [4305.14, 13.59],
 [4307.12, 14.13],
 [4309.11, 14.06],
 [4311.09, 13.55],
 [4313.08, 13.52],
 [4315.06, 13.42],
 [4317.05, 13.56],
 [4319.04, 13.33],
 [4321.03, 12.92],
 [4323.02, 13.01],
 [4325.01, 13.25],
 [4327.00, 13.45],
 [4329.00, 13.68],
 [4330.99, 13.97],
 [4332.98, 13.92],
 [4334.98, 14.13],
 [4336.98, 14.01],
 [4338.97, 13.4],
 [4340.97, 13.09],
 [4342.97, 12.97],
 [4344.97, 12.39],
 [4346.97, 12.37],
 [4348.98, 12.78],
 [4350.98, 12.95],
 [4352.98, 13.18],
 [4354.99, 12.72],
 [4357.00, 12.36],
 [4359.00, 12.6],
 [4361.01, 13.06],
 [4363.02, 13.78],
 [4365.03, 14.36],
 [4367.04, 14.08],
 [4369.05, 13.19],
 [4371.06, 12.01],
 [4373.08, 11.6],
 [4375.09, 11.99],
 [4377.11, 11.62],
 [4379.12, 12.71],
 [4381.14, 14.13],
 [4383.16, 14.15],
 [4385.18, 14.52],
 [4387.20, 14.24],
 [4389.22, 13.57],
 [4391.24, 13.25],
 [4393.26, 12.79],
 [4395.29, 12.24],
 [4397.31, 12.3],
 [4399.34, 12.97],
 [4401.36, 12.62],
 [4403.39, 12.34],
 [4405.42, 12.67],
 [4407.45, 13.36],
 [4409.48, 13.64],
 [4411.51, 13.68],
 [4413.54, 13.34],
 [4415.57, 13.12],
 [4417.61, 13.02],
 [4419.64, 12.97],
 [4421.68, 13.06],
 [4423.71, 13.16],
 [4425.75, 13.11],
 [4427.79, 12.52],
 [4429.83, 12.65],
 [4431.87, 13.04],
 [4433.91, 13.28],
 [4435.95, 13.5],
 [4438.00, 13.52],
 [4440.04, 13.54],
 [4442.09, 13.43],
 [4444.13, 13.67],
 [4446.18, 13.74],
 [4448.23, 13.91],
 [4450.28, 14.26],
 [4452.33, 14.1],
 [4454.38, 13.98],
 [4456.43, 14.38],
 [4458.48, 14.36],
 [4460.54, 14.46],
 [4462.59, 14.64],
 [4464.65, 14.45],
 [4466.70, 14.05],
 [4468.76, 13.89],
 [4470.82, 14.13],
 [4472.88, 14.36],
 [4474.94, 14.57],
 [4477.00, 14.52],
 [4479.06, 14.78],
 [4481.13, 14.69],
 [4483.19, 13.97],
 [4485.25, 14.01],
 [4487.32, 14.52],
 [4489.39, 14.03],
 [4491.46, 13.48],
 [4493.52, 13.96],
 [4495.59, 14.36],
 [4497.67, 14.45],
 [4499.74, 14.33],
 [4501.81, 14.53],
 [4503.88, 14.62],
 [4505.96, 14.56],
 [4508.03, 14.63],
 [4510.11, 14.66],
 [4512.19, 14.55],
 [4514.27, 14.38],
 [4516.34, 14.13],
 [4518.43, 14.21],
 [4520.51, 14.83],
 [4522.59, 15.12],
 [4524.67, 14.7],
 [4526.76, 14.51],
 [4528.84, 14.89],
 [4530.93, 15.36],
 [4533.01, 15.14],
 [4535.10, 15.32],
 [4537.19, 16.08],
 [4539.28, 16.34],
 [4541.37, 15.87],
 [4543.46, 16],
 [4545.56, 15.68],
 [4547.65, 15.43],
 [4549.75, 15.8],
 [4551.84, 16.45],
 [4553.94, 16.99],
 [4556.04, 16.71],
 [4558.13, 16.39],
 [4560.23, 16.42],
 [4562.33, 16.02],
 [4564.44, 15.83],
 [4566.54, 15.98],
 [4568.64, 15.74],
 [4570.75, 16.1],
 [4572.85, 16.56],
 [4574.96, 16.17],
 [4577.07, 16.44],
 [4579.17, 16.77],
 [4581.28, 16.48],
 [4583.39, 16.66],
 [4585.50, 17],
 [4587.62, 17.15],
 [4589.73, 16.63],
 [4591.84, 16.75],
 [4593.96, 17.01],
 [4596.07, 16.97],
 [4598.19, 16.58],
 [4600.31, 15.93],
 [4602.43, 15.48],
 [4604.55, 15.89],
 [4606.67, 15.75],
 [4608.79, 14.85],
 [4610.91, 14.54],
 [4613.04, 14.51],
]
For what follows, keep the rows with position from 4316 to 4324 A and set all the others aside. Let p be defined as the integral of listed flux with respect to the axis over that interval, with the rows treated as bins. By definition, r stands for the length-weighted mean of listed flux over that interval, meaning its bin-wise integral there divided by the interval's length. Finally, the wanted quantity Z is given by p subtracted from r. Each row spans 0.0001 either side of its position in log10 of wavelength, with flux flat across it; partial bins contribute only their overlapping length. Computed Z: -92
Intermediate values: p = 106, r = 13.2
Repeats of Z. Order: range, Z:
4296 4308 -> -149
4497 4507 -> -131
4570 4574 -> -49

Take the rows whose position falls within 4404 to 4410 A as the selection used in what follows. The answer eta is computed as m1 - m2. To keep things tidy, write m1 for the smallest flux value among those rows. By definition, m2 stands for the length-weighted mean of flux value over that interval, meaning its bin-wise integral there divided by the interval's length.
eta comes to -0.45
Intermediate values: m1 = 12.67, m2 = 13.12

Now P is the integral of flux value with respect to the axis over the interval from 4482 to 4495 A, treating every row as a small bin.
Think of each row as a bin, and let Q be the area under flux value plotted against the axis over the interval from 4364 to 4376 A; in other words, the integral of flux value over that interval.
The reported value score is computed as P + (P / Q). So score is 184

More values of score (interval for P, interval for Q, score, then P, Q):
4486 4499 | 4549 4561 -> 185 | 184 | 198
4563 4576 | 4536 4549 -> 210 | 209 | 206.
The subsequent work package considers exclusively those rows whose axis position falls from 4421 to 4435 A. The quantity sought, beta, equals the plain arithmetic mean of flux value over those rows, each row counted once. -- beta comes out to 13.0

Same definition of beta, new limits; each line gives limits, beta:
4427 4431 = 12.6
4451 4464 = 14.3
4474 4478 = 14.5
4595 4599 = 16.8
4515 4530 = 14.6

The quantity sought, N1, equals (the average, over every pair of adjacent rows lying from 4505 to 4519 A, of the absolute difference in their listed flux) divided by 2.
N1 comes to 0.06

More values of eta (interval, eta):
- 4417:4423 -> -0.07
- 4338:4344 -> -0.18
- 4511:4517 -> -0.26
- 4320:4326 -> -0.14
